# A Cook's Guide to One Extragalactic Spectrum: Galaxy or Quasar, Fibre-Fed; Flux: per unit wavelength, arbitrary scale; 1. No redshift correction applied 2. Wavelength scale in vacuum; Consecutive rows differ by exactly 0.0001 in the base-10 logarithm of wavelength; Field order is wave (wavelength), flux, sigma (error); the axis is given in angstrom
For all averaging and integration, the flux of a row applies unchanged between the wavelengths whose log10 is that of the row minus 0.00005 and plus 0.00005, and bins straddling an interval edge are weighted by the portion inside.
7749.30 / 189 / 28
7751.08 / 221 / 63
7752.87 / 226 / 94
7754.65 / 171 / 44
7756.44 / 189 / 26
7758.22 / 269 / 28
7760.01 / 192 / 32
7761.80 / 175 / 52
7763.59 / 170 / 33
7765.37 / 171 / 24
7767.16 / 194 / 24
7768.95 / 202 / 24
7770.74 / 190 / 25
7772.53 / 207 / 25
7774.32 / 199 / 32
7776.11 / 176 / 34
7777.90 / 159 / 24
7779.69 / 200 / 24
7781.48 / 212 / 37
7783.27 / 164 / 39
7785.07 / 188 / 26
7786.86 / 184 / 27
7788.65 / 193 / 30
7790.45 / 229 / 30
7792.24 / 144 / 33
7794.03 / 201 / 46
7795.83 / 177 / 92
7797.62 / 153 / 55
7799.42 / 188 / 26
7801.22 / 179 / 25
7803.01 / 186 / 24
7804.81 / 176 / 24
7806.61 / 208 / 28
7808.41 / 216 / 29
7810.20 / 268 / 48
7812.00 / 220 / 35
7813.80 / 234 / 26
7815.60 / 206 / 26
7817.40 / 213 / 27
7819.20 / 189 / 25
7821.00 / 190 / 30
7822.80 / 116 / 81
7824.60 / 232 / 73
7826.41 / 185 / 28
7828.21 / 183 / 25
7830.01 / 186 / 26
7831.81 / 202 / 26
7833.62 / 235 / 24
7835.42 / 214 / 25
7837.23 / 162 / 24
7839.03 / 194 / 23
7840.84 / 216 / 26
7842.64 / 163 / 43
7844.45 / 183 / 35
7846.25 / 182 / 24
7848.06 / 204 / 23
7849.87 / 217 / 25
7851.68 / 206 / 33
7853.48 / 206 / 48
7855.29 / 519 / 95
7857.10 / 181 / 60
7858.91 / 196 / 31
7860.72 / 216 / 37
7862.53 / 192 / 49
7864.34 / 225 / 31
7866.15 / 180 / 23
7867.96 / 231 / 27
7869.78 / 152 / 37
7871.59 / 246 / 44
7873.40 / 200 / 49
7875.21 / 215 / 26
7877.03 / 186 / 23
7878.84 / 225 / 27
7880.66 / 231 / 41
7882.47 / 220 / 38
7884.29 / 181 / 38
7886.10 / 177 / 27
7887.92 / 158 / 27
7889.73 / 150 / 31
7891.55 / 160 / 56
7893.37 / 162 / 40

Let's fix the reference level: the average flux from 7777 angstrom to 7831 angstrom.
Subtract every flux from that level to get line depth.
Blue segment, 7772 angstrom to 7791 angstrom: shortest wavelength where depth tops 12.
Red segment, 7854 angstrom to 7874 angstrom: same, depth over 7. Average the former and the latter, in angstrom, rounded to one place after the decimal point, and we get 7816.6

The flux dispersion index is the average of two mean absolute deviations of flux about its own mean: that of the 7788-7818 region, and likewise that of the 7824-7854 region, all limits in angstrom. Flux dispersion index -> 20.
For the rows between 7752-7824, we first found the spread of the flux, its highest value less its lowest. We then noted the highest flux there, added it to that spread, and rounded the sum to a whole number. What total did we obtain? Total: 422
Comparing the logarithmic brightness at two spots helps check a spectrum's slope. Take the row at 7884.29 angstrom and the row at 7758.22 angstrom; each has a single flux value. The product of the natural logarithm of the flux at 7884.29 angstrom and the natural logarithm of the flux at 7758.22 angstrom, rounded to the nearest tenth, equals 29.1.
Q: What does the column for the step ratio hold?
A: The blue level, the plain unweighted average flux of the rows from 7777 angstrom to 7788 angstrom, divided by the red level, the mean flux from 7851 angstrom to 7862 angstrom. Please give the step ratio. 0.73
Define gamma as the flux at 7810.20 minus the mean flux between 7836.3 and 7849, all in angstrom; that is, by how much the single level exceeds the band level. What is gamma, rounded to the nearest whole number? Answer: 82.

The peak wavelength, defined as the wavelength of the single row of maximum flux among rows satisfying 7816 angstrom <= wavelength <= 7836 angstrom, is 7833.62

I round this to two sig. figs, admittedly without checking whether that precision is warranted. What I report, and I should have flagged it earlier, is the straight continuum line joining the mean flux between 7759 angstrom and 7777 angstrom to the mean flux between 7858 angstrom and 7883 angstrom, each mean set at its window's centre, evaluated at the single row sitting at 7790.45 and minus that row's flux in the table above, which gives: -37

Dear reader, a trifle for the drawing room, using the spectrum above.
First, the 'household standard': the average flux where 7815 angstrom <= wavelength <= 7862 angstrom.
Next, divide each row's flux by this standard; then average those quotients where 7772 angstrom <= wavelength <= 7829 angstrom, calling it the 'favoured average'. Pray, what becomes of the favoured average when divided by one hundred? 0.0093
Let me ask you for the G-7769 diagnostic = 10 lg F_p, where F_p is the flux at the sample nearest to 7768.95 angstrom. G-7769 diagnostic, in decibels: 23.1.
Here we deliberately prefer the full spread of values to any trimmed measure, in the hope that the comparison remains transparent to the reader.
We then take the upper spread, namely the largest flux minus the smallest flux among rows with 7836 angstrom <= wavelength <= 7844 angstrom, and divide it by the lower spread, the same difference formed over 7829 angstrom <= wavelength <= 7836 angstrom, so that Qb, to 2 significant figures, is 1.1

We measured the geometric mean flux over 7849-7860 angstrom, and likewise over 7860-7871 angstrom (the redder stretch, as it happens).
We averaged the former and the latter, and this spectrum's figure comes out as 216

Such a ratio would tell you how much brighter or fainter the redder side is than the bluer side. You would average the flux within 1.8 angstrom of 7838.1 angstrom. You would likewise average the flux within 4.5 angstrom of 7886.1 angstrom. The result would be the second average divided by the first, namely 1.00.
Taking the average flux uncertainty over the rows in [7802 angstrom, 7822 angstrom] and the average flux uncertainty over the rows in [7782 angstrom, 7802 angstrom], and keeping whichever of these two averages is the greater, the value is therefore 39.0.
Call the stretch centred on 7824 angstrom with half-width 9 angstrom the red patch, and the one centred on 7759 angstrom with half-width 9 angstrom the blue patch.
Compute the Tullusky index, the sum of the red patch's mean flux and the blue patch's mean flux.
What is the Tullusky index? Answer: 388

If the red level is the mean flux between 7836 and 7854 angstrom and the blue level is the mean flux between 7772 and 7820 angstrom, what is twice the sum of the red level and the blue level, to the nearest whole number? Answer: 777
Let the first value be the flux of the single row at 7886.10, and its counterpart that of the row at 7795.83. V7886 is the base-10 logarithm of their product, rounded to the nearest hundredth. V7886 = 4.50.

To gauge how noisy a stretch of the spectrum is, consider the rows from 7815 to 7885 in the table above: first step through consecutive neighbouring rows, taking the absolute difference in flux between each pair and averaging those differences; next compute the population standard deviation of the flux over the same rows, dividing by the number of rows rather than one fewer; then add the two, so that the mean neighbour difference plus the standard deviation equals 103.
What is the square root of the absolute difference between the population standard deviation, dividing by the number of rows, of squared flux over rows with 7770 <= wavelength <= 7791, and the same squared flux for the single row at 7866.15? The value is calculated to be 158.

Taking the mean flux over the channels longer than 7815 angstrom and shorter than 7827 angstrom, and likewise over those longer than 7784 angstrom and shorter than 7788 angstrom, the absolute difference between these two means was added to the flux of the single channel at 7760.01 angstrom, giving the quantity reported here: 196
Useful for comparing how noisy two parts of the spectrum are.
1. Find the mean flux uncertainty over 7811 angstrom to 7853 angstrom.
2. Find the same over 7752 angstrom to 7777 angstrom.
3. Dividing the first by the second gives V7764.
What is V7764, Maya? 0.90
